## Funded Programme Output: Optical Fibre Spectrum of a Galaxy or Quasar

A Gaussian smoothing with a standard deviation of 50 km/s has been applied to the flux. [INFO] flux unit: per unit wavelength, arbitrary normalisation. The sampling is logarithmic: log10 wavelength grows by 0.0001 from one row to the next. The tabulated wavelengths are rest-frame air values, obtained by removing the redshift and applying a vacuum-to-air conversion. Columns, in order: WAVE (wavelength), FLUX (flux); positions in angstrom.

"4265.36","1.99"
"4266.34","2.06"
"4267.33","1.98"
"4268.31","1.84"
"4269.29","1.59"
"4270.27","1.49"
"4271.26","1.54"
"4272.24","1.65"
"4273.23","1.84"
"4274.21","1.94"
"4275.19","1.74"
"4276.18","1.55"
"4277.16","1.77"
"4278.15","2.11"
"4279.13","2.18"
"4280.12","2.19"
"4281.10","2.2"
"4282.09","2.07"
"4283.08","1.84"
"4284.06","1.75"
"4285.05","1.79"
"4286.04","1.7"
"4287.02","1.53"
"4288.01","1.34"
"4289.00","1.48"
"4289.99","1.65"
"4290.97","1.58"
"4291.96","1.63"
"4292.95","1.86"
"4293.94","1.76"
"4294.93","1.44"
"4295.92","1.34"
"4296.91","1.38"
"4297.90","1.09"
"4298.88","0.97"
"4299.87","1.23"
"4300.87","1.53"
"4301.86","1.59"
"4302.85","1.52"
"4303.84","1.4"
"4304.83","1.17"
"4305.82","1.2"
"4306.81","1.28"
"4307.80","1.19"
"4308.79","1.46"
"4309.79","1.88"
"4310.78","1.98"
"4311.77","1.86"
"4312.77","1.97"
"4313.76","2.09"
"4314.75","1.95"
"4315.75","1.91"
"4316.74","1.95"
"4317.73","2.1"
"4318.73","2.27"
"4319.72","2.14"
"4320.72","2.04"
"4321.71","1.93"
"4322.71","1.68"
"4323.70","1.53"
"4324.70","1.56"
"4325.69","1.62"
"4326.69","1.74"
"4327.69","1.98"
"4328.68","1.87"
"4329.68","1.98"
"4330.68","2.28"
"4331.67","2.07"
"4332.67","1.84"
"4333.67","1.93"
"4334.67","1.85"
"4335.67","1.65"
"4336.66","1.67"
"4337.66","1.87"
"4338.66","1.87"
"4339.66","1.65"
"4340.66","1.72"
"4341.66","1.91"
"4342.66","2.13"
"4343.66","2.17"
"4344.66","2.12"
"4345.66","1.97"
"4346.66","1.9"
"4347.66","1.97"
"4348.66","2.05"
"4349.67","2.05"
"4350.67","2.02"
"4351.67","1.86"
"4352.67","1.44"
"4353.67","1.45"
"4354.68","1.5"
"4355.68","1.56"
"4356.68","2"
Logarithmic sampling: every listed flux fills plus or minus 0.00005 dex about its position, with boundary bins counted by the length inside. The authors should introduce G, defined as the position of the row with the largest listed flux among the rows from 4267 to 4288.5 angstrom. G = 4281.10 angstrom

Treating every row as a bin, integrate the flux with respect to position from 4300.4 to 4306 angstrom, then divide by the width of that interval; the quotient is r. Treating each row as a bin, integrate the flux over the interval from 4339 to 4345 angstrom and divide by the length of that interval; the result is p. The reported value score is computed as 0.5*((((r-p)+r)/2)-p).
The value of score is -0.75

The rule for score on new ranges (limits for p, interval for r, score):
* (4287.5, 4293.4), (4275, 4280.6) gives -0.22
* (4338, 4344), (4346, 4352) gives -0.44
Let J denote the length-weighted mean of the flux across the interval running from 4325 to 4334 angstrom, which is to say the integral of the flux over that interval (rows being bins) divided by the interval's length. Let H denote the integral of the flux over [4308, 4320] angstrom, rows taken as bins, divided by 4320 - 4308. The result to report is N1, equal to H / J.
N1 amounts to 1.01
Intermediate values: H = 1.94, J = 1.9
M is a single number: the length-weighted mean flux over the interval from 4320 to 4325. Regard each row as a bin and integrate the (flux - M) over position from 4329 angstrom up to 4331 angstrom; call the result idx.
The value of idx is 0.64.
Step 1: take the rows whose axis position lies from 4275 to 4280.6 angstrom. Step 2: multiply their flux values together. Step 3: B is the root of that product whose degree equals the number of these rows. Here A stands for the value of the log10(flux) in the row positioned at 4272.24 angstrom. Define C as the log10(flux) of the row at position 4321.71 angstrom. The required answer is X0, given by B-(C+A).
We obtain 1.40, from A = 0.217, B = 1.91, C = 0.29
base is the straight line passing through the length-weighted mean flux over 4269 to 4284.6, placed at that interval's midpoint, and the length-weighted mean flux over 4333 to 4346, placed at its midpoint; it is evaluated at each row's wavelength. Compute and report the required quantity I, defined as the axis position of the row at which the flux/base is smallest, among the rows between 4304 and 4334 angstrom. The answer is 4304.83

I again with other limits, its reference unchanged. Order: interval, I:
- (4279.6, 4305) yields 4298.88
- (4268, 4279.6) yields 4270.27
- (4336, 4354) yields 4352.67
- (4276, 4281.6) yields 4276.18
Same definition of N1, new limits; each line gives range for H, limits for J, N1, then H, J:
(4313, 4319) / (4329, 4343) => 1.08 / 2.03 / 1.9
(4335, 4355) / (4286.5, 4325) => 1.14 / 1.85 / 1.6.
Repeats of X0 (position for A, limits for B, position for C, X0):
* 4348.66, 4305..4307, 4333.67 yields 0.64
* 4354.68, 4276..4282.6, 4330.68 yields 1.46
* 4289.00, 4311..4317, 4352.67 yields 1.63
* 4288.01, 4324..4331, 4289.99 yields 1.50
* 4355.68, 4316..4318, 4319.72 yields 1.50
